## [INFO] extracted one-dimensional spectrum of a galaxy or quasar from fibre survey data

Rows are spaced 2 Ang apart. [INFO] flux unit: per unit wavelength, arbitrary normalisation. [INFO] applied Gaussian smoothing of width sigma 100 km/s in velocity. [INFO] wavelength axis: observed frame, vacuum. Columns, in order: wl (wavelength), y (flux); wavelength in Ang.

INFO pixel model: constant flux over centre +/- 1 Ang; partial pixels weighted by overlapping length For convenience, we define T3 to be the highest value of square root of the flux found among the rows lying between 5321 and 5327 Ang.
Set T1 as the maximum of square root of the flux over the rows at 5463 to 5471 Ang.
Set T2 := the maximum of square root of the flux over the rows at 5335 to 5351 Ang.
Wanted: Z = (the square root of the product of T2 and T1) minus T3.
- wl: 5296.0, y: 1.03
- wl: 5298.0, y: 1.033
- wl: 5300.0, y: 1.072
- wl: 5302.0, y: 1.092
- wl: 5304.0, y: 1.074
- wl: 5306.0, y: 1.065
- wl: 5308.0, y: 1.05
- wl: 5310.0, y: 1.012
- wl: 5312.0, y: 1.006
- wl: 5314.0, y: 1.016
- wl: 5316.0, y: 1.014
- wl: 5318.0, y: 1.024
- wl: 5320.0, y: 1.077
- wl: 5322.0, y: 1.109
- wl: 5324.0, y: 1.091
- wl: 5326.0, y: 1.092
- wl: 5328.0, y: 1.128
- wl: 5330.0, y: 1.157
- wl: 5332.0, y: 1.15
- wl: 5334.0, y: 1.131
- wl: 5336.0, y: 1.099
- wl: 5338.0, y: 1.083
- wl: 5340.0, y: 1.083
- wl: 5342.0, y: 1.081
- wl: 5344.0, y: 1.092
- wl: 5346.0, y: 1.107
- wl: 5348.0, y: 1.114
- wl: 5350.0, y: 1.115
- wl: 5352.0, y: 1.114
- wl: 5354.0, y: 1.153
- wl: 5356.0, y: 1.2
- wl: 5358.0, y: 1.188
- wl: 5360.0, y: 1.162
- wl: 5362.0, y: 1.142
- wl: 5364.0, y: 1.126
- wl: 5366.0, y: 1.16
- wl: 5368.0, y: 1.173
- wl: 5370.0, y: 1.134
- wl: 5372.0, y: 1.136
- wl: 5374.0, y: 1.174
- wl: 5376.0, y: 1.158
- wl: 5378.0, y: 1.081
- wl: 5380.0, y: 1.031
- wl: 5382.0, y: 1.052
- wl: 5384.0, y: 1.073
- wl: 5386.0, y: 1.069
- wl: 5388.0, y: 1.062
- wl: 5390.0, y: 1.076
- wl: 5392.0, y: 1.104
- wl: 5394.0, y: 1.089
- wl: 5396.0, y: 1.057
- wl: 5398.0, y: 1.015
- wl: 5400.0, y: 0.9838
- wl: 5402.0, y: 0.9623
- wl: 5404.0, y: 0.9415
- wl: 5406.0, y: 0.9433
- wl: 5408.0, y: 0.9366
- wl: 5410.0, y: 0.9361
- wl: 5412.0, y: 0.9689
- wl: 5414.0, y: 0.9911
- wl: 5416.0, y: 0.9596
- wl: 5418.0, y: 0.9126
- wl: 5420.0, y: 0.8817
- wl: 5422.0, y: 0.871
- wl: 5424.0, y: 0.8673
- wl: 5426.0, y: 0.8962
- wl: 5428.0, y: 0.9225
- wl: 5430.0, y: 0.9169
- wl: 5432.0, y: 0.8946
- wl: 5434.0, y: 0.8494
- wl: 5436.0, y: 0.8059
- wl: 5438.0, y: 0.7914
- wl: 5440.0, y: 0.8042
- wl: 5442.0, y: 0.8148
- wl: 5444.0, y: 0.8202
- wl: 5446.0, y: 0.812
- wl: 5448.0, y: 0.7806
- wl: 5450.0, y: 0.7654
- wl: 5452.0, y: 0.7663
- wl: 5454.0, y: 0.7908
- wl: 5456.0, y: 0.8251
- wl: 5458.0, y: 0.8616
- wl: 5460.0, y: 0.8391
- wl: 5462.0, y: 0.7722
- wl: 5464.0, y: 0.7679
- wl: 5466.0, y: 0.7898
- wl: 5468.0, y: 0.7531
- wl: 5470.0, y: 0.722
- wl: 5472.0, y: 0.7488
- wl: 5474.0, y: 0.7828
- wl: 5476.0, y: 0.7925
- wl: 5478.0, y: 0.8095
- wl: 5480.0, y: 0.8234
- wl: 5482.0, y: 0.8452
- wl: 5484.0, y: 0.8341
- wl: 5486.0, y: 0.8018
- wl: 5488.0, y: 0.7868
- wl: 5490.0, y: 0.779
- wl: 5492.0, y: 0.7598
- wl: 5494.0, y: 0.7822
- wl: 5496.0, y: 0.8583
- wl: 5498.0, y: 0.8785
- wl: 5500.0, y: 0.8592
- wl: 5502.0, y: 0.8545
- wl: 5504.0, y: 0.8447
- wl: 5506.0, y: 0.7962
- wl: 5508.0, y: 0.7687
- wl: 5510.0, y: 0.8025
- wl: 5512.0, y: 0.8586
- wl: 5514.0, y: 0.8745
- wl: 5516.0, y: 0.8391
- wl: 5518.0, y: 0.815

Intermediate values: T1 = 0.89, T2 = 1.056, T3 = 1.05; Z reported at -0.08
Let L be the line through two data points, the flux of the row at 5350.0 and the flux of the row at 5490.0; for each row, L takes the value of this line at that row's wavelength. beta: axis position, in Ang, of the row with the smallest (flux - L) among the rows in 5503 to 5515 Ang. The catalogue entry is 5508.0 Ang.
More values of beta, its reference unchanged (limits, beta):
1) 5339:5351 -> 5340.0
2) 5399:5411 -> 5404.0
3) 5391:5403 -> 5402.0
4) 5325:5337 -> 5326.0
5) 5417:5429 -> 5422.0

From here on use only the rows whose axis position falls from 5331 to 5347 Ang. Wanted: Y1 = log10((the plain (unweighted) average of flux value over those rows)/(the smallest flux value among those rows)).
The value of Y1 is 0.009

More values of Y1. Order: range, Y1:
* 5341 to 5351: 0.008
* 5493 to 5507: 0.030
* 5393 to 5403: 0.026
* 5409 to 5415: 0.013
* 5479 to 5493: 0.025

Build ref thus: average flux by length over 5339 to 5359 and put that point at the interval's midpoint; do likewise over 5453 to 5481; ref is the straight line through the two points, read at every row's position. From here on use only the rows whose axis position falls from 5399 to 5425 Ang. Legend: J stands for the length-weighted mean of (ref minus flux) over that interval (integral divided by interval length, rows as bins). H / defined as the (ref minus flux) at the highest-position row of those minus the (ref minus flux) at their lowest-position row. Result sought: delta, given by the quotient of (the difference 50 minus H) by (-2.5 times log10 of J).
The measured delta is 10.3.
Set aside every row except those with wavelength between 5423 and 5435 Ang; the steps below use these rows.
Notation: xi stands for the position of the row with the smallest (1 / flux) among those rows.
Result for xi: 5428.0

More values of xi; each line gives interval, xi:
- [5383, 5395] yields 5392.0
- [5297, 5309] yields 5302.0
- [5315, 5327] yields 5322.0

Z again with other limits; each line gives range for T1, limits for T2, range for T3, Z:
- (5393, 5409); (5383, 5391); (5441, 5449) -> 0.13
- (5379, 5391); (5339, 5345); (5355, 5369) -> -0.05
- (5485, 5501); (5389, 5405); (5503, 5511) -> 0.07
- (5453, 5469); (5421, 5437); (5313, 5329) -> -0.12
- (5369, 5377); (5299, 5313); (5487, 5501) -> 0.13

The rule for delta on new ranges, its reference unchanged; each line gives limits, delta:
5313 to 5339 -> 20.0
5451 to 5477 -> 10.9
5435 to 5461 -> 14.2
